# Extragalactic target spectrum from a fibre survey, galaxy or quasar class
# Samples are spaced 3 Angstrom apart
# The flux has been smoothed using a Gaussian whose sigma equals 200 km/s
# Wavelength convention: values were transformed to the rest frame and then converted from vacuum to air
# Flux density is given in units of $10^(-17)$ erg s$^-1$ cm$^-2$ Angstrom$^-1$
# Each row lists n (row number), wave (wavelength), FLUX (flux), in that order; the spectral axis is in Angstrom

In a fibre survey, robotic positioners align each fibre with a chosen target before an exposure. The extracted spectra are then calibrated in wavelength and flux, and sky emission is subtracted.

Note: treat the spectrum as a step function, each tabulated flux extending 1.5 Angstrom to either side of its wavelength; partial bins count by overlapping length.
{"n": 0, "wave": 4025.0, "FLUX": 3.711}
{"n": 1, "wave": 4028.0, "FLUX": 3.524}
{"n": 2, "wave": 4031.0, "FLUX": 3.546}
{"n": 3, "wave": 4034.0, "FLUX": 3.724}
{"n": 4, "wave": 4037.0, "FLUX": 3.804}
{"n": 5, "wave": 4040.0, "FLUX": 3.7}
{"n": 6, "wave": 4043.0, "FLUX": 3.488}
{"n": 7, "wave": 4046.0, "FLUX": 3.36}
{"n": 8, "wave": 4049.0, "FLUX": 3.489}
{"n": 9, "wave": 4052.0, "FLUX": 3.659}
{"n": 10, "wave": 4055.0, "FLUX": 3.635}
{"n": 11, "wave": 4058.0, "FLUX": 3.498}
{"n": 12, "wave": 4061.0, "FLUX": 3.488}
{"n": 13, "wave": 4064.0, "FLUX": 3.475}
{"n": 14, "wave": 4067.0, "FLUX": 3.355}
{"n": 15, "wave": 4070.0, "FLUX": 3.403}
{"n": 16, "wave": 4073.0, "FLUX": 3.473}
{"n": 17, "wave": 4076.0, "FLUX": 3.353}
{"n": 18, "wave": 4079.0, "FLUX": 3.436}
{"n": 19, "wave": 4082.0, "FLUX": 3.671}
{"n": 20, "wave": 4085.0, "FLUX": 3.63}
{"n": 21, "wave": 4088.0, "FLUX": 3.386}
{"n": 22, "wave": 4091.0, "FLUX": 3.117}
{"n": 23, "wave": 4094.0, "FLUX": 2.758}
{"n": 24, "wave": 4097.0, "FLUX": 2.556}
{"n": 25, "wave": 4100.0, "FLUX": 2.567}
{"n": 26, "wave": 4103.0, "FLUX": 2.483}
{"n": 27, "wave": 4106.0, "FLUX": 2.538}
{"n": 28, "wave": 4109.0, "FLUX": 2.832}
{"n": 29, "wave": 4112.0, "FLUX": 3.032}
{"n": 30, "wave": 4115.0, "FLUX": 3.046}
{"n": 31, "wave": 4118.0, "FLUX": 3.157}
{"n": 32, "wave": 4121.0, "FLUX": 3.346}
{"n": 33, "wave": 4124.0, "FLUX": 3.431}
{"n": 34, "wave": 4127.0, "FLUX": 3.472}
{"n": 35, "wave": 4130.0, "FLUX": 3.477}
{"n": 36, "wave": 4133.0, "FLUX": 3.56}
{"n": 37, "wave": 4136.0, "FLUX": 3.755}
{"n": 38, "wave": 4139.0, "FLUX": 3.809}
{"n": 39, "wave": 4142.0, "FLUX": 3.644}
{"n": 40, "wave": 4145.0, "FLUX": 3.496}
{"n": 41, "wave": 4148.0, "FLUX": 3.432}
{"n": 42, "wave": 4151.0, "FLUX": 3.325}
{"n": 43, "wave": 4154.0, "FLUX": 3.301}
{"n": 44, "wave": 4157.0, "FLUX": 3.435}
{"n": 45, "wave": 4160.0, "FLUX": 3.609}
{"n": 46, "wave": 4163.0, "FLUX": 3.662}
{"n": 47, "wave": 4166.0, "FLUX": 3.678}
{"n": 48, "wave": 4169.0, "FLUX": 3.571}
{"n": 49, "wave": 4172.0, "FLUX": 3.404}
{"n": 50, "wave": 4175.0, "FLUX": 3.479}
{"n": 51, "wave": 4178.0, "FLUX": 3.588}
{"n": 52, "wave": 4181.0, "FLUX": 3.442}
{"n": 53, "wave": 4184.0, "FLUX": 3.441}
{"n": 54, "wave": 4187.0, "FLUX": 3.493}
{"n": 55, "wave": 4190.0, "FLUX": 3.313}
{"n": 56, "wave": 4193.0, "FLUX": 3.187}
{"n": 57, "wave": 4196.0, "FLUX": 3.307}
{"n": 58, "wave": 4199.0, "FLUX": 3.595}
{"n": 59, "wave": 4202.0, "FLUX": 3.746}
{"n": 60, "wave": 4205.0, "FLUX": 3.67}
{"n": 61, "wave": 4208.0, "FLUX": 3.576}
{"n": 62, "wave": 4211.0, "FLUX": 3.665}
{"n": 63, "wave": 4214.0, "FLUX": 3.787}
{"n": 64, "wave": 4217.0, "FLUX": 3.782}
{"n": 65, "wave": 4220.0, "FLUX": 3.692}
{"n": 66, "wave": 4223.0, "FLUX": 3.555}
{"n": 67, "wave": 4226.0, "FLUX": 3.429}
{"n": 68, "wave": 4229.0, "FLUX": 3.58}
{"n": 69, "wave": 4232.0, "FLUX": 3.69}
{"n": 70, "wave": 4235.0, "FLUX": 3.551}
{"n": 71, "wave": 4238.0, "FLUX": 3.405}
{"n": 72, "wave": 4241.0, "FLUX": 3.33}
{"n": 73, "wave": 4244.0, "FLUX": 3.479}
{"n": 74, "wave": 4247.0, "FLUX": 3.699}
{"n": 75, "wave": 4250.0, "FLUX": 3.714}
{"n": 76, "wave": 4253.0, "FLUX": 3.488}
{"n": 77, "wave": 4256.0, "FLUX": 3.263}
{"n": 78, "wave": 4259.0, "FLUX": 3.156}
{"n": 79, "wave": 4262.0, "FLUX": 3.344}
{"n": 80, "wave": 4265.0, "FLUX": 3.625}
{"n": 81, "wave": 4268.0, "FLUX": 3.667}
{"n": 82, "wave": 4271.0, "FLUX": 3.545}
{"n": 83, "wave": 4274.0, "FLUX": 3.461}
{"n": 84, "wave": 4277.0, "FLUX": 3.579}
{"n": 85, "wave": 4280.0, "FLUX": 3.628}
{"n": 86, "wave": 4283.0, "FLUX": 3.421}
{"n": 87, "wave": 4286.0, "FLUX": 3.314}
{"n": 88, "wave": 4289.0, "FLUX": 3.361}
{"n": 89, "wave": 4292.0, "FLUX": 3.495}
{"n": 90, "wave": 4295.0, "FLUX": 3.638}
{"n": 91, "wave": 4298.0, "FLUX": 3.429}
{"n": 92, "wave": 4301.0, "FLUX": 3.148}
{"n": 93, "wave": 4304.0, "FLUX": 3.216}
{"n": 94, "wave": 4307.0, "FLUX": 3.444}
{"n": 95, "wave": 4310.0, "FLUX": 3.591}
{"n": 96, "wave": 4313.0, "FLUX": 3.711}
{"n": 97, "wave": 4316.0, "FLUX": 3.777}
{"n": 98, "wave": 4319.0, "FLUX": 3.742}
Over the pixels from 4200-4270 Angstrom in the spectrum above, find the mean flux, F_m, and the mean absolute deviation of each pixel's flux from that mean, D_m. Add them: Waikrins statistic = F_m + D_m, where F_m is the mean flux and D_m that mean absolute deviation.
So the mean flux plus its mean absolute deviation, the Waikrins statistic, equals 3.70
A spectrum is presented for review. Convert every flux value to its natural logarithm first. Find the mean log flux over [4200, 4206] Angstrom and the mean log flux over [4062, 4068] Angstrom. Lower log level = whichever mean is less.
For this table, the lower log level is 1.23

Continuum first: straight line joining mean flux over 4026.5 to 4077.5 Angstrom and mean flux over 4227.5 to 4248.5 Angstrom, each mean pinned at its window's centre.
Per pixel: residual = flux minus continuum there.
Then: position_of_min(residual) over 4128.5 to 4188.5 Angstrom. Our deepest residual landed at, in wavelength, 4154.0 Angstrom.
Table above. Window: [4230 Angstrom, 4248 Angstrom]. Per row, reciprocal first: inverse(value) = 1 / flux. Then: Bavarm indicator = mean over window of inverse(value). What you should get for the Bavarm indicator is 0.284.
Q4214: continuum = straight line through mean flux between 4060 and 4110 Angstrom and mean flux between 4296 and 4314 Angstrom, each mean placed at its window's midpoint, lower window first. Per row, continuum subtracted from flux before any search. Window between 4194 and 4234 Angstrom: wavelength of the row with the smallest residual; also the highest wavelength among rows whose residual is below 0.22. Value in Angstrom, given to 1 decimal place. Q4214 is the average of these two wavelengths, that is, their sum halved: 4211.0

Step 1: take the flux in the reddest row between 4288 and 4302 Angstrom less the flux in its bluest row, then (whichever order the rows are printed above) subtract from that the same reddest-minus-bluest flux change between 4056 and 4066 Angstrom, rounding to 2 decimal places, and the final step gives -0.19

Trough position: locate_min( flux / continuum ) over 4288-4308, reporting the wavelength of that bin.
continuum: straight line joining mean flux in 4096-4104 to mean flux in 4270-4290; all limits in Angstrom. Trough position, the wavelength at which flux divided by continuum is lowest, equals 4301.0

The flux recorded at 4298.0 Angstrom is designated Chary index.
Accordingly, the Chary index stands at 3.429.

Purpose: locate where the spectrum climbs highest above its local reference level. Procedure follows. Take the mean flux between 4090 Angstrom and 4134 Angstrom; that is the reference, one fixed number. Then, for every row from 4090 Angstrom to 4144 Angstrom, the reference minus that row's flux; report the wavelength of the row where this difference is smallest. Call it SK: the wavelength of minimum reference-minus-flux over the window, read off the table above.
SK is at 4139.0 Angstrom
